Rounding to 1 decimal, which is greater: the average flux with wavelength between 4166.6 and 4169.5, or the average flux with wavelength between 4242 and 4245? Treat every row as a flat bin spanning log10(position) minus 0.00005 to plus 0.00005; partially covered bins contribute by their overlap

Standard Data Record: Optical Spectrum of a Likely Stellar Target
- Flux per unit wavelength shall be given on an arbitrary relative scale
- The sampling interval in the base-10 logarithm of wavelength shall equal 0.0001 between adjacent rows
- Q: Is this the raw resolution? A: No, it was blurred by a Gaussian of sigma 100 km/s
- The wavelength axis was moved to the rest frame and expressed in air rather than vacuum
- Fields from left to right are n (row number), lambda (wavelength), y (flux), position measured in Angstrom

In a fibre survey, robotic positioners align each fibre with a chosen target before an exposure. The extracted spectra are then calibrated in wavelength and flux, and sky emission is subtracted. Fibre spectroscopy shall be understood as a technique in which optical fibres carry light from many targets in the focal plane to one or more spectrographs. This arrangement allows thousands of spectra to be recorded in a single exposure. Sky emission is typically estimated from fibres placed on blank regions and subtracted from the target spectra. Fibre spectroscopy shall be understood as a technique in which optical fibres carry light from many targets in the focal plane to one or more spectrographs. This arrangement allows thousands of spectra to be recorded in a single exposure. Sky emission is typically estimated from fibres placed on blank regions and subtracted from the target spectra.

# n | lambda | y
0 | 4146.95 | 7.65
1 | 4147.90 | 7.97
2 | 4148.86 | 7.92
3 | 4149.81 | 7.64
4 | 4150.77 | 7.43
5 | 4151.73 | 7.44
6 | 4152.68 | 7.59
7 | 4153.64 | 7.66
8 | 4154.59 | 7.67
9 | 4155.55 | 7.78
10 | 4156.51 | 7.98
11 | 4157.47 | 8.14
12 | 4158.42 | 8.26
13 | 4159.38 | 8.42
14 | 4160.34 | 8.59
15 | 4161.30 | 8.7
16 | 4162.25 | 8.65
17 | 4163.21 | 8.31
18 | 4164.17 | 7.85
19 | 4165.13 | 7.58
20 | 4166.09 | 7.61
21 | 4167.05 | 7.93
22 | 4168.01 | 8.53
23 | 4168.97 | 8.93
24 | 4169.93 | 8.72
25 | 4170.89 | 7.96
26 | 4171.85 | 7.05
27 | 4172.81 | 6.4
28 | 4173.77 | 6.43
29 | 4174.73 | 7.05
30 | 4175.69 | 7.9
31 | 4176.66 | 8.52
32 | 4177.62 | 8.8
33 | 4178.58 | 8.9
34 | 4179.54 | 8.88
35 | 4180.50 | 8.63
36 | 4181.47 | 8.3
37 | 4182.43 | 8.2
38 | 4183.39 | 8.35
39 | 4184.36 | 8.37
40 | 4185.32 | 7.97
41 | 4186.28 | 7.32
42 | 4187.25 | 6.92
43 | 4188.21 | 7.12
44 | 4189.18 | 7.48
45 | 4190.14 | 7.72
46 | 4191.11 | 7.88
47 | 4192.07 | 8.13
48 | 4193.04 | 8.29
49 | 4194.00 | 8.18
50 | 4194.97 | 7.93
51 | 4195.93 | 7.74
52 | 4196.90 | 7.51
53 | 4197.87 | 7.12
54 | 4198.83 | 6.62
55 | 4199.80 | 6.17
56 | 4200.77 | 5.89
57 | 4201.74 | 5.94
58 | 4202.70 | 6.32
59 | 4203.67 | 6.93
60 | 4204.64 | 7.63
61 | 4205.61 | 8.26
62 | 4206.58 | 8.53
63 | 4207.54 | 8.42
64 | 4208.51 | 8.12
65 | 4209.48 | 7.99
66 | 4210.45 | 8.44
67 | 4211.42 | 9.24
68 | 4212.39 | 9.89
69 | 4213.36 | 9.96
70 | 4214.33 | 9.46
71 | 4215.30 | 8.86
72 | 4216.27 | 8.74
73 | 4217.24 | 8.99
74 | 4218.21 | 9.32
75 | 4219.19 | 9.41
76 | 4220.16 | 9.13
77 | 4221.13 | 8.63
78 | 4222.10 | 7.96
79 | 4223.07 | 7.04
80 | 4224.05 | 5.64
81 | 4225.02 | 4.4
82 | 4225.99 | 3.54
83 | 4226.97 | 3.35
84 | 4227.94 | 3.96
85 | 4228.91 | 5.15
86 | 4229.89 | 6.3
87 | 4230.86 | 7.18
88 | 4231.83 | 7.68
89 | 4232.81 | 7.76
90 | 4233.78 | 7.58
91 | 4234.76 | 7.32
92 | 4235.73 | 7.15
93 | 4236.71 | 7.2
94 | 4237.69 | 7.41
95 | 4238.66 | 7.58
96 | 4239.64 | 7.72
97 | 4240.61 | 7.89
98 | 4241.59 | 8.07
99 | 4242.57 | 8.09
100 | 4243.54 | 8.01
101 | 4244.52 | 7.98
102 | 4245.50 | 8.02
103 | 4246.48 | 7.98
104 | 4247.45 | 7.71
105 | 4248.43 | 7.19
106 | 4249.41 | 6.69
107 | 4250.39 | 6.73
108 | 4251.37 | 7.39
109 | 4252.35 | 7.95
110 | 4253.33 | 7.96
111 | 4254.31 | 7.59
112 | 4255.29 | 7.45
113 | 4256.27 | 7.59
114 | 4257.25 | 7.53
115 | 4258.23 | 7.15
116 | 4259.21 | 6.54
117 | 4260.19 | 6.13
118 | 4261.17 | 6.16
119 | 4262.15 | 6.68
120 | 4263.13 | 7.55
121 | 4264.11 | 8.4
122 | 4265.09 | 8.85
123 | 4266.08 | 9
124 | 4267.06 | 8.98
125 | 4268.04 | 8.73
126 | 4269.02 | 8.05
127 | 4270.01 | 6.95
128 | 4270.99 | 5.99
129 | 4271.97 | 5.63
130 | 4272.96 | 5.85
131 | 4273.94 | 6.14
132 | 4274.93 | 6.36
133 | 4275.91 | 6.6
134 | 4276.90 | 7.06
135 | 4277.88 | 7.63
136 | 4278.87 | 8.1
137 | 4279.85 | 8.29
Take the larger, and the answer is 8.5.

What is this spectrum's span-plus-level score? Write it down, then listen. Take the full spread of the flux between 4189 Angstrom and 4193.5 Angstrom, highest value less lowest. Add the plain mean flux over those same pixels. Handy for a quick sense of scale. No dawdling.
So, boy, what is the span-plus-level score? 8.7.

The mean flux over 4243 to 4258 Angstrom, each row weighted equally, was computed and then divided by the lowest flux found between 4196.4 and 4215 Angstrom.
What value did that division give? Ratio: 1.29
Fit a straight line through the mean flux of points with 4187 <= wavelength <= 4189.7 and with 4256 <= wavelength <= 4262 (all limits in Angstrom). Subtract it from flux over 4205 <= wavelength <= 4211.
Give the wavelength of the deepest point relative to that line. 4209.48 Angstrom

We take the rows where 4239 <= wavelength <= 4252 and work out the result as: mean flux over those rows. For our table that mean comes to 7.65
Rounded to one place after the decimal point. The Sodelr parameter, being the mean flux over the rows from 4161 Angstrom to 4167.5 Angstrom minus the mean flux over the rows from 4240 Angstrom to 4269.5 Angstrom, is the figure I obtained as 0.4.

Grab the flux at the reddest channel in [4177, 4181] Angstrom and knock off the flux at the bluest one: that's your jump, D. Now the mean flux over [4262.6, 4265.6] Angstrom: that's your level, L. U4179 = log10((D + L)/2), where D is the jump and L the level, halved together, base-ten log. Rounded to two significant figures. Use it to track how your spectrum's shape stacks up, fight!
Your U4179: 0.61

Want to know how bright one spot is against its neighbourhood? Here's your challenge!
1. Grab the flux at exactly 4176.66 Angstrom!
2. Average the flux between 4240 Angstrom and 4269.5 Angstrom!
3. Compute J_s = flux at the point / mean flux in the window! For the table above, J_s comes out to 1.11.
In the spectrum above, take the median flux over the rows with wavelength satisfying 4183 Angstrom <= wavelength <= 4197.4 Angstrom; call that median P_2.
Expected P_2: 7.9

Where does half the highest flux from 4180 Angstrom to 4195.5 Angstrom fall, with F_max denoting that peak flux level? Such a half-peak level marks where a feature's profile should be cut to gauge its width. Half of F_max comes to 4.3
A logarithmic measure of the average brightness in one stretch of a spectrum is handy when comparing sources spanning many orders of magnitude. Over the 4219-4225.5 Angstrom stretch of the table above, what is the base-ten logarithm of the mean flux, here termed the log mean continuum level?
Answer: 0.87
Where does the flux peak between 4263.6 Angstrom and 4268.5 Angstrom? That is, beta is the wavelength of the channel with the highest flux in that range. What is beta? 4266.08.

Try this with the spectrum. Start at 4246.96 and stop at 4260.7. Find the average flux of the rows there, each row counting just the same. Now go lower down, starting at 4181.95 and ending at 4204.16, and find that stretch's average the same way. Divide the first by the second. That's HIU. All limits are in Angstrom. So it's 0.98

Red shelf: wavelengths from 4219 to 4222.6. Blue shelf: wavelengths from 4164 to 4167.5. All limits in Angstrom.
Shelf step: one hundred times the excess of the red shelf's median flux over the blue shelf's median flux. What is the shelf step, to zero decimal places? 115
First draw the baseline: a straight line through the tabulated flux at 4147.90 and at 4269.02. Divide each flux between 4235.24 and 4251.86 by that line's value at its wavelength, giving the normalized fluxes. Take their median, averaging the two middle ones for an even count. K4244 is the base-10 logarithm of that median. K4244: -0.018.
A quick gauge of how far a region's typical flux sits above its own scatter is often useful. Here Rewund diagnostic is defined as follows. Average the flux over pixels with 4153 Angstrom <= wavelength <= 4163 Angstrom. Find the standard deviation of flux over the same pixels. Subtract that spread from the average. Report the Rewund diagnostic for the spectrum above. 7.8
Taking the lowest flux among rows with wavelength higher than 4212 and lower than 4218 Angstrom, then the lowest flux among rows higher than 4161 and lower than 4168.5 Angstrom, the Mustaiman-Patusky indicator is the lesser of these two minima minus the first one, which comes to -1.16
